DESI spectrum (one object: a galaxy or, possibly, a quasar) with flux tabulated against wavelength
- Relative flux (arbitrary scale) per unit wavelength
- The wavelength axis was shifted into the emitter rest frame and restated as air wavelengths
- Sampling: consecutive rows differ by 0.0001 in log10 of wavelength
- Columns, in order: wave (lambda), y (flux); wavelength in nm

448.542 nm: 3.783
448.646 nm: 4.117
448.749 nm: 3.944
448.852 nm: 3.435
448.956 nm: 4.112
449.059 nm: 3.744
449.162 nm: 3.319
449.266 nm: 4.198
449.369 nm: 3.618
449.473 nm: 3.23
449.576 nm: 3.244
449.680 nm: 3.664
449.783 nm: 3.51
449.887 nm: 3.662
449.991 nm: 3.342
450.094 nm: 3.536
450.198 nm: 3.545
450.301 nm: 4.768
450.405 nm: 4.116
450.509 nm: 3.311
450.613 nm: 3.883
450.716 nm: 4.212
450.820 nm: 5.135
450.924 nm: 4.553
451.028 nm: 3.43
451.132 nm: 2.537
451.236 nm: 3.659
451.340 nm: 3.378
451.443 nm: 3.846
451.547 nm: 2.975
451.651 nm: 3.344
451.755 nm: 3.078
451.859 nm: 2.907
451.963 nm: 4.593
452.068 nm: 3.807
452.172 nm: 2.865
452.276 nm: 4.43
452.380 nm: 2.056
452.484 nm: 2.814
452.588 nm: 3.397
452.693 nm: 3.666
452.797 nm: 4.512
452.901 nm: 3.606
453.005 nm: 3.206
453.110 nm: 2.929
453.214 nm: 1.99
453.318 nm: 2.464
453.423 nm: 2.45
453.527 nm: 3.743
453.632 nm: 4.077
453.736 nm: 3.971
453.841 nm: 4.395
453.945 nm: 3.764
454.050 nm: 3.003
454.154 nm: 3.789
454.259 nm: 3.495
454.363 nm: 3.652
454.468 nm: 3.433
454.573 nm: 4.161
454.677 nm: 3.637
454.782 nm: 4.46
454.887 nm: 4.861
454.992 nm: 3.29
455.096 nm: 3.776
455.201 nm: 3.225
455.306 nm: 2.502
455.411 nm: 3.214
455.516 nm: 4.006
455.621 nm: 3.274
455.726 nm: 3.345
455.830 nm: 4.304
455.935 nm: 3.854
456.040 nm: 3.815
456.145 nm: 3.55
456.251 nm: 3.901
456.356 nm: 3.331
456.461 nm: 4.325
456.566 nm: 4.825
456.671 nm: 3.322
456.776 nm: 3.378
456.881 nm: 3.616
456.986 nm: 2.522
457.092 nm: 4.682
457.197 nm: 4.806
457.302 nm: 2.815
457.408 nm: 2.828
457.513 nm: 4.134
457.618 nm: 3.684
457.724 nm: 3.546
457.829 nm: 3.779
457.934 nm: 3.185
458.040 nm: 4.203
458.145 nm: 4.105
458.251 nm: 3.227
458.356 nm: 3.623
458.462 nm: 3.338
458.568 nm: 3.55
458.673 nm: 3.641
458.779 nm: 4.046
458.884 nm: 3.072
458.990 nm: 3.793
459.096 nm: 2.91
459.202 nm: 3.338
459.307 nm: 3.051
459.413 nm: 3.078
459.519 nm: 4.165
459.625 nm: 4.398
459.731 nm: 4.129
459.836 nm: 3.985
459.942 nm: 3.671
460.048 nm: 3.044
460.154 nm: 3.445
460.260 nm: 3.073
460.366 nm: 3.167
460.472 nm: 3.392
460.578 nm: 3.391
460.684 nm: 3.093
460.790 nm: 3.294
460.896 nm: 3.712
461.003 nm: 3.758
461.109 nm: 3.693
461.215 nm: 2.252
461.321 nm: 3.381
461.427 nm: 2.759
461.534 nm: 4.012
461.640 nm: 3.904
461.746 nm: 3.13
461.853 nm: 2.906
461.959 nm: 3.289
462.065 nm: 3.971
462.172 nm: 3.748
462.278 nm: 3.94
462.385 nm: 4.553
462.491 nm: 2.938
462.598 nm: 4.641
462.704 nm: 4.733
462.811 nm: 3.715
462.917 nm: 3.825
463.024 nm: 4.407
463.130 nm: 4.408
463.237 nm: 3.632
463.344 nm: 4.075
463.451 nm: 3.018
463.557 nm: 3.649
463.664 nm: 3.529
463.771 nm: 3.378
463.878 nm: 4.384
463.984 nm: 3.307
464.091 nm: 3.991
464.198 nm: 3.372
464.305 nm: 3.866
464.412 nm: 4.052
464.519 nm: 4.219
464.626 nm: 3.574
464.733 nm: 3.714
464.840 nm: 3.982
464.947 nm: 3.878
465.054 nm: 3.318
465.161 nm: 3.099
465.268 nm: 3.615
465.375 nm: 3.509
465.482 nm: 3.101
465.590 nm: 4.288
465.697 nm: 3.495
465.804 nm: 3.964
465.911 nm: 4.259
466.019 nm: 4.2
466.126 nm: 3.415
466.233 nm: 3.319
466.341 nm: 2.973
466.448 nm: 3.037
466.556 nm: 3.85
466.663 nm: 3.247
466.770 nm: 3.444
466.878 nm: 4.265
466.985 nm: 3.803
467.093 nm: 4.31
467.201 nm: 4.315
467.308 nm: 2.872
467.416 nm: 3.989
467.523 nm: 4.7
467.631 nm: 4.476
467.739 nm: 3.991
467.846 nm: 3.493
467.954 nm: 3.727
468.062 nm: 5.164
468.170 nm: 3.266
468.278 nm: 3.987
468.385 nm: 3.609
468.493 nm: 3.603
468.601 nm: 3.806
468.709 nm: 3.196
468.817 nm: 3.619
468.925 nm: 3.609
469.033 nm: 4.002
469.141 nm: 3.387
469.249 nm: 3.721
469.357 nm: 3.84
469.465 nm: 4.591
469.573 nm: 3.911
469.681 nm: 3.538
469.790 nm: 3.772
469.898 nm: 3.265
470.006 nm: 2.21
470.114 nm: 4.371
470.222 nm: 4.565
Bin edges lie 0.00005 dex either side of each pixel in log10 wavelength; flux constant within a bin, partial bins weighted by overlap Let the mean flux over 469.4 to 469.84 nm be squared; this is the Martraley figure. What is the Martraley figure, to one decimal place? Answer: 15.6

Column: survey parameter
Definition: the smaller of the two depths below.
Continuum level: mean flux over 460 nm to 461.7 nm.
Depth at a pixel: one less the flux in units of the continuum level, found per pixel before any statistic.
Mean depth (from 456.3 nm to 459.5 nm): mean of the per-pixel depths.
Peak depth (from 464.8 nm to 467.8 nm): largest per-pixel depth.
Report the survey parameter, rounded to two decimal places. -0.08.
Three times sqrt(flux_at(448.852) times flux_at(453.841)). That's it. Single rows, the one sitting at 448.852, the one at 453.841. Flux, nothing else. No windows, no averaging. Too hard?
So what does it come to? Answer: 11.7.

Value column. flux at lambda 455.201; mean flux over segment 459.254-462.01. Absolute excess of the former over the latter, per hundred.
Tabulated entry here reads 0.0020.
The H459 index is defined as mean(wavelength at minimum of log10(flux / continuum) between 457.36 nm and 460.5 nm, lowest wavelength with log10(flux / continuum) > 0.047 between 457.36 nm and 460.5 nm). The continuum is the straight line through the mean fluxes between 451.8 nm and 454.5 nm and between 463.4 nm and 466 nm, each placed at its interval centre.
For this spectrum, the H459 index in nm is 457.46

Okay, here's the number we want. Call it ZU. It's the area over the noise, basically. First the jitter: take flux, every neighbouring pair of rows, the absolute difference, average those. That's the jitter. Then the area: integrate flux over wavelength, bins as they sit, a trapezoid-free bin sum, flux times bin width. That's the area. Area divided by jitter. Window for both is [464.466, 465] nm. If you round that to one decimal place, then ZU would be 7.2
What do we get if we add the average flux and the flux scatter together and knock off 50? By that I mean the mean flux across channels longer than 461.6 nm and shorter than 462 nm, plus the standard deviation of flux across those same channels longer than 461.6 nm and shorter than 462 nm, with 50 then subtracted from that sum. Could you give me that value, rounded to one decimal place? -46.3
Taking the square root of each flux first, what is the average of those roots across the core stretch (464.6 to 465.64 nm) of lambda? 1.90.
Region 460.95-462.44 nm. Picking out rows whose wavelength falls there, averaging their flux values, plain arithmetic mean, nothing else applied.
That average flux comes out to 3.52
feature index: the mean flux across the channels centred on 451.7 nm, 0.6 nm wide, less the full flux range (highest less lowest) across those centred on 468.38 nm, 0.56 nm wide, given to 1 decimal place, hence 2.7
